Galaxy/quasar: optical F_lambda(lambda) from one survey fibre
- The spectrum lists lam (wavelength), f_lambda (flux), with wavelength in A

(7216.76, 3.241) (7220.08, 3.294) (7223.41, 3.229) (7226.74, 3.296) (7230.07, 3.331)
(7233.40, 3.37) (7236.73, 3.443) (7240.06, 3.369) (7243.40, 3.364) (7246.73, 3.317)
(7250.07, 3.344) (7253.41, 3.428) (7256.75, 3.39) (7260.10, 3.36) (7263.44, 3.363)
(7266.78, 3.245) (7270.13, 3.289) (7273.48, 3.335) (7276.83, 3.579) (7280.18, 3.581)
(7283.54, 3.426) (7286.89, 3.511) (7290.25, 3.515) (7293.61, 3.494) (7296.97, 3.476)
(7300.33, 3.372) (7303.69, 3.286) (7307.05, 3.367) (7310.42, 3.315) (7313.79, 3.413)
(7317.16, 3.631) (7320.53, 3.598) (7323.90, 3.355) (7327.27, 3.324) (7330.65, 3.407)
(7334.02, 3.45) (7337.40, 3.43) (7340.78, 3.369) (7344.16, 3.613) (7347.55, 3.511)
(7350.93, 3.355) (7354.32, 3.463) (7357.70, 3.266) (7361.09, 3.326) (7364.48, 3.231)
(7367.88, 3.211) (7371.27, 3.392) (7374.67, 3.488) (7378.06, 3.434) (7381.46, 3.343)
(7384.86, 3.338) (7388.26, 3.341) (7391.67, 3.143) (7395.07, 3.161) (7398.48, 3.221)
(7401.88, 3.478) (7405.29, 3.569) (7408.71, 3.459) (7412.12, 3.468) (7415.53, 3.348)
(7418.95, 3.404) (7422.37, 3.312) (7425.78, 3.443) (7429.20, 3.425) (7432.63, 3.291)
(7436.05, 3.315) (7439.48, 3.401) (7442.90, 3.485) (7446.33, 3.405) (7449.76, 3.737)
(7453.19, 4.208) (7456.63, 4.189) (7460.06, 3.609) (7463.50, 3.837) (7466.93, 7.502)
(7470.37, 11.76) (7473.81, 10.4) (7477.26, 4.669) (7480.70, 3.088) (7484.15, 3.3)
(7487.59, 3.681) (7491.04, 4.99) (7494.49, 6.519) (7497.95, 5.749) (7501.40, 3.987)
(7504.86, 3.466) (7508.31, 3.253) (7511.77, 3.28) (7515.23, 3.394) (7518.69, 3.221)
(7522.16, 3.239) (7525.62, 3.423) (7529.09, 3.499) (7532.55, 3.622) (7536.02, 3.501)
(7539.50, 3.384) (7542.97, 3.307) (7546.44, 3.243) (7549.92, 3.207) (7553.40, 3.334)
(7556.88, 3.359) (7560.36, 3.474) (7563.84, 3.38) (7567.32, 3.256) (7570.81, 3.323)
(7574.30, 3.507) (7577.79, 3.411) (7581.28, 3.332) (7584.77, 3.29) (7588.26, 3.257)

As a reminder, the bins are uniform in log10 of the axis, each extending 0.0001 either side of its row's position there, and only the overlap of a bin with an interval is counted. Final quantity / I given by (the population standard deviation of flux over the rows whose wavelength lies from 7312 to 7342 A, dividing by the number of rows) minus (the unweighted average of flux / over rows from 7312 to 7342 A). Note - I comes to -3.34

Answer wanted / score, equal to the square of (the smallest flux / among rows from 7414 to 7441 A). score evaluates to 10.8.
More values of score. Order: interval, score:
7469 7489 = 9.5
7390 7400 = 9.9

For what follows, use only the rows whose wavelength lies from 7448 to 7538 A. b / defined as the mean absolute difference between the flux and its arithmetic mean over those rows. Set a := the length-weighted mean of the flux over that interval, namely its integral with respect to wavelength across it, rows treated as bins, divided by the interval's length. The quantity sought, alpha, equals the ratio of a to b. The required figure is 3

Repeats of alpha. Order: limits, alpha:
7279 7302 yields 71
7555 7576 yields 47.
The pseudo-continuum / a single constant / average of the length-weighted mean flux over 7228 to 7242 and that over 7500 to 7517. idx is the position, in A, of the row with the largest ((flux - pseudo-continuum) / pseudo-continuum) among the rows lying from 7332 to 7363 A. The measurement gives 7344.16 A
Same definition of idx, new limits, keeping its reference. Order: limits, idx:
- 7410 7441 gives 7412.12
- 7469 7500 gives 7470.37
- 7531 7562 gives 7532.55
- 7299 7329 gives 7317.16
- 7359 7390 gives 7374.67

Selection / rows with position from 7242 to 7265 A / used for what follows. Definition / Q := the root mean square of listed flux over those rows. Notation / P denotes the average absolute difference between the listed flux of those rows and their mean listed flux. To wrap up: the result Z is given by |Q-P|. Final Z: 3.34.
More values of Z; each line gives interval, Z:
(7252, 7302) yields 3.34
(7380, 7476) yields 3.42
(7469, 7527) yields 3.58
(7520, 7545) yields 3.33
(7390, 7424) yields 3.24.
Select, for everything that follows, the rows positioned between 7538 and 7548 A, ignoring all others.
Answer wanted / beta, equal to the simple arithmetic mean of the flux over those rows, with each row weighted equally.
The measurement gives 3.31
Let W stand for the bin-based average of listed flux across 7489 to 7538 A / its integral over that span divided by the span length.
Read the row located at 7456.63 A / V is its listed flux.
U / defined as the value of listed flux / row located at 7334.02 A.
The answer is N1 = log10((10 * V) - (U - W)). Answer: 1.63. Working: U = 3.45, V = 4.189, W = 3.9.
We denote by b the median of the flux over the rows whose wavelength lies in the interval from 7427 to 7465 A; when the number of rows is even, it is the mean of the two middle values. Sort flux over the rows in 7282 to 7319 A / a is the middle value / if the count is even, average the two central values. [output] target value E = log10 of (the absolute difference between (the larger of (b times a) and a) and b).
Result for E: 0.927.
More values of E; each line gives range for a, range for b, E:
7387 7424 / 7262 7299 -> 0.912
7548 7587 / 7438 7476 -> 0.952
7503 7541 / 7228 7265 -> 0.906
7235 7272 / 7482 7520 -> 0.913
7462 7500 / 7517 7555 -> 1.124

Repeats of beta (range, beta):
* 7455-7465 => 3.88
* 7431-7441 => 3.34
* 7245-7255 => 3.36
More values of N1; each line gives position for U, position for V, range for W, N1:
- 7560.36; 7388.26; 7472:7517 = 1.54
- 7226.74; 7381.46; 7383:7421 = 1.52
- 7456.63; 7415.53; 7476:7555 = 1.52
